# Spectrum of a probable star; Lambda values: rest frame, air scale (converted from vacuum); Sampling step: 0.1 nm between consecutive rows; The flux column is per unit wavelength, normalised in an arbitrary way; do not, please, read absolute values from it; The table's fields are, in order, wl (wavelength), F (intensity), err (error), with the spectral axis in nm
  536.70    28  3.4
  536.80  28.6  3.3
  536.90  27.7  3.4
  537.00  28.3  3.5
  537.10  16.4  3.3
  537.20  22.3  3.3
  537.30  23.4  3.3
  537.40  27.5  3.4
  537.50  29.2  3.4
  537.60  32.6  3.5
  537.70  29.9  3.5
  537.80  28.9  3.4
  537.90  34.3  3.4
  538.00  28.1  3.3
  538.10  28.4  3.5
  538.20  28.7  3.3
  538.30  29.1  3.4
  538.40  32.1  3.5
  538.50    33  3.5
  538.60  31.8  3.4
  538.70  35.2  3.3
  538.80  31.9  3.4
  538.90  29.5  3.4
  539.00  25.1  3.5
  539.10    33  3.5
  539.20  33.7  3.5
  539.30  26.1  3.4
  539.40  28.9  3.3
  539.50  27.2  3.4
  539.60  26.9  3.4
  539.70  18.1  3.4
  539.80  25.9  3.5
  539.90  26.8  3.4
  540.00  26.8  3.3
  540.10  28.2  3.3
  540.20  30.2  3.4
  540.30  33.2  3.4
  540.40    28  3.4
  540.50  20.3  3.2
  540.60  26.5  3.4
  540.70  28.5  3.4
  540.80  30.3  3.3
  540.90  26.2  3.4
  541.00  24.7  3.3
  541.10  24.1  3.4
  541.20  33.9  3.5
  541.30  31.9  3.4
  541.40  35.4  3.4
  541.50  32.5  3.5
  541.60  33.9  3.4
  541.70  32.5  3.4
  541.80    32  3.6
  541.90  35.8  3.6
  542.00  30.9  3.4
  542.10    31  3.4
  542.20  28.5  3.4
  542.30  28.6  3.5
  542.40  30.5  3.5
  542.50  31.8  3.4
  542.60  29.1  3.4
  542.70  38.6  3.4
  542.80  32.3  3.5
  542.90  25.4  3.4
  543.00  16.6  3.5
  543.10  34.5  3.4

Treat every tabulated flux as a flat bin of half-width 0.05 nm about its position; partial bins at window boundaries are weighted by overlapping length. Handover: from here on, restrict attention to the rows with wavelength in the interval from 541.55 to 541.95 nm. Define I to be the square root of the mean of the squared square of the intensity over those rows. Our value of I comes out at 1132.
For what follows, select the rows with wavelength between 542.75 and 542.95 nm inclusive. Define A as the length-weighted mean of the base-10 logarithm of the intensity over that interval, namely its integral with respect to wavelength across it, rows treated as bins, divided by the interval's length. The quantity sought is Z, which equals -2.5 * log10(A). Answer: -0.409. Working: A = 1.46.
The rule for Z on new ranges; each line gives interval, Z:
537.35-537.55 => -0.405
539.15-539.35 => -0.420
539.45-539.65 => -0.390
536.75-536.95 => -0.403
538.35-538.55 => -0.449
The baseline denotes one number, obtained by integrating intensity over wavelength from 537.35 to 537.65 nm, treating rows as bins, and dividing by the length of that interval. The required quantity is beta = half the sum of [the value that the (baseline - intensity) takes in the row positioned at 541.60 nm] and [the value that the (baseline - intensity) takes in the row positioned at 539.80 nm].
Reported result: -0.1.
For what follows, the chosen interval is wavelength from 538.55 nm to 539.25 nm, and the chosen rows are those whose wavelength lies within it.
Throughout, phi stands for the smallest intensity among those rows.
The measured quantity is 25.1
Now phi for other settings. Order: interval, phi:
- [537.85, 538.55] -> 28.1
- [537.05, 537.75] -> 16.4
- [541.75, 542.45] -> 28.5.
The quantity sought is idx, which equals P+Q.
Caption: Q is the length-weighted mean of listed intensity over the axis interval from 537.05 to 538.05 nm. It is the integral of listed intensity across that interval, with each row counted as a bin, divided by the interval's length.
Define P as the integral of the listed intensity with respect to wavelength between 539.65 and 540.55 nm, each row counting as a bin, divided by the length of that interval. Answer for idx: 53.6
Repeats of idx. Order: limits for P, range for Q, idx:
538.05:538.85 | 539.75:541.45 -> 59.6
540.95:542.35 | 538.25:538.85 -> 63.3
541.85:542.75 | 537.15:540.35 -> 60.6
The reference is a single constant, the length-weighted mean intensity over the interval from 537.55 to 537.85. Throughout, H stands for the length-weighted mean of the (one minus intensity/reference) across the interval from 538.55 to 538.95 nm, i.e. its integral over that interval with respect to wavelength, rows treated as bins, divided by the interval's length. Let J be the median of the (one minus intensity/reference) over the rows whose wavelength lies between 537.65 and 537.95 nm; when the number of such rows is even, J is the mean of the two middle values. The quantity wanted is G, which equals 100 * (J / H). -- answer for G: -35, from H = -0.054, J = 0.019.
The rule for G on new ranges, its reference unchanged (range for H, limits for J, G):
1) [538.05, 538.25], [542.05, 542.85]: -15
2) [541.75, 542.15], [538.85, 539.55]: -80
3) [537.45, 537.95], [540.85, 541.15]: -1123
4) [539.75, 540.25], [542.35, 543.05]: -1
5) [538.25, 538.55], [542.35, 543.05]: 4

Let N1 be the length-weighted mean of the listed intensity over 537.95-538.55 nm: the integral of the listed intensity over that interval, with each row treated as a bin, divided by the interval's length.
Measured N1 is 29.9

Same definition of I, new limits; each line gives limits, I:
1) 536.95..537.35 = 561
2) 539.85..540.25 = 790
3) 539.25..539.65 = 747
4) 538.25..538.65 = 998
